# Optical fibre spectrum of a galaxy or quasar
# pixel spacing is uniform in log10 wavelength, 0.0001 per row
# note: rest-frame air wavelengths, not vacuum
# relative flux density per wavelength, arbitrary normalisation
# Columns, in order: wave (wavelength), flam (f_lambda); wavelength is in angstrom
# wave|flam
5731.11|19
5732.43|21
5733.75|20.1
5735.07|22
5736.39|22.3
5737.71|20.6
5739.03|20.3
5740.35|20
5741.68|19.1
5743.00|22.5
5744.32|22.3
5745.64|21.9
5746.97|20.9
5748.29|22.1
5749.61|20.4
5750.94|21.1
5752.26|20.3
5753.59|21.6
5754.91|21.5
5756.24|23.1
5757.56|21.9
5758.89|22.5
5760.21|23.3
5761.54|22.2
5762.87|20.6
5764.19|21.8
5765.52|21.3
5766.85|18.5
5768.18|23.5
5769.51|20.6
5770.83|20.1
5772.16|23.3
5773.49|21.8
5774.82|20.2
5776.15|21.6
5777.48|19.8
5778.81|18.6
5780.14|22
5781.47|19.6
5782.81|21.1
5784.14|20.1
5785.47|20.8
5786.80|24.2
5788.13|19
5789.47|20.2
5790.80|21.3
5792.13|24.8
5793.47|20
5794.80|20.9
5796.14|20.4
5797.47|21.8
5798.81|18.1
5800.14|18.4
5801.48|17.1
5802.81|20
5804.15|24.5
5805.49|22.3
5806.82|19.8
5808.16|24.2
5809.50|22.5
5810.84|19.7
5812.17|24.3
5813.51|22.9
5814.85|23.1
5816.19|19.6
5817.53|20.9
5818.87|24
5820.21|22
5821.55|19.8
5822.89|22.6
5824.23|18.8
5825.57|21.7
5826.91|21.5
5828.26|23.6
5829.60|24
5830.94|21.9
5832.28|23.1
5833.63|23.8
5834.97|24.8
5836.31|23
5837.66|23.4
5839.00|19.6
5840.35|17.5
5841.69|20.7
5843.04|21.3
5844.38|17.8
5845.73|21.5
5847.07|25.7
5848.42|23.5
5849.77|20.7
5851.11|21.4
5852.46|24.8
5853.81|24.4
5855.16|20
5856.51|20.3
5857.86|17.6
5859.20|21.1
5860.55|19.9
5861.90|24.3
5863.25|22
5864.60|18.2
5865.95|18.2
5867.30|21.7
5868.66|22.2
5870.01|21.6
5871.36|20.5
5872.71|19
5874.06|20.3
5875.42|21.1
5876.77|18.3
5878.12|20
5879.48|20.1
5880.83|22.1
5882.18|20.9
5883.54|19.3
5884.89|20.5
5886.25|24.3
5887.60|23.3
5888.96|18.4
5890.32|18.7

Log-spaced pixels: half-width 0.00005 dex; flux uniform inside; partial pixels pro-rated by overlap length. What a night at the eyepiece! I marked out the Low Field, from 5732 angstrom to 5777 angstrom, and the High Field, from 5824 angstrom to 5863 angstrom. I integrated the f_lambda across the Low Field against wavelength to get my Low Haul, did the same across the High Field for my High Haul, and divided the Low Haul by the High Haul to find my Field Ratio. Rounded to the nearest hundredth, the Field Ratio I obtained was 1.13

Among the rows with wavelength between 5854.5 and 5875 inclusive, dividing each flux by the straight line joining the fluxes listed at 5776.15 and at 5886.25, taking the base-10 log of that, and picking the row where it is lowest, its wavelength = 5857.86 angstrom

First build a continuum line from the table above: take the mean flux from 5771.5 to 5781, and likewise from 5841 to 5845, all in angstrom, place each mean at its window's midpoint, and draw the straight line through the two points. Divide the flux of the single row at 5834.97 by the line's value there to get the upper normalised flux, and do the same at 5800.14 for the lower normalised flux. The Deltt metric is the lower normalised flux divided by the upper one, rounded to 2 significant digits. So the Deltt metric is 0.72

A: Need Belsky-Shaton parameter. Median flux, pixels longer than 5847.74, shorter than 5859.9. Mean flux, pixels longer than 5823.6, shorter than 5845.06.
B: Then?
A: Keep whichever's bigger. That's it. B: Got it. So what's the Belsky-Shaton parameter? 21.7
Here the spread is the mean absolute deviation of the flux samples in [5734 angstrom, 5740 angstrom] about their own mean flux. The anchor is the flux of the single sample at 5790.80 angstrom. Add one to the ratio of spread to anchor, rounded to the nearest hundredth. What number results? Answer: 1.04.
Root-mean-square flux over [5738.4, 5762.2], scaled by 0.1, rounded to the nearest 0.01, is 2.15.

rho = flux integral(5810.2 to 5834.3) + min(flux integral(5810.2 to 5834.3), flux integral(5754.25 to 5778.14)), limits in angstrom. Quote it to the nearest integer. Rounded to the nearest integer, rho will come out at 1047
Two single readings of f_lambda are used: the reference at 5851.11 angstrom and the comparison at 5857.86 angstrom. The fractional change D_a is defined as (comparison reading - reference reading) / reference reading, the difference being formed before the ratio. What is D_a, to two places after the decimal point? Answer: -0.18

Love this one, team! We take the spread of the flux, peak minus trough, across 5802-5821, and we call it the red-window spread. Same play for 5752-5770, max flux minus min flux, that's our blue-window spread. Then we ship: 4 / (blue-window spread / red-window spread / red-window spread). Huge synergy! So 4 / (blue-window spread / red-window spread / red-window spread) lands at 19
